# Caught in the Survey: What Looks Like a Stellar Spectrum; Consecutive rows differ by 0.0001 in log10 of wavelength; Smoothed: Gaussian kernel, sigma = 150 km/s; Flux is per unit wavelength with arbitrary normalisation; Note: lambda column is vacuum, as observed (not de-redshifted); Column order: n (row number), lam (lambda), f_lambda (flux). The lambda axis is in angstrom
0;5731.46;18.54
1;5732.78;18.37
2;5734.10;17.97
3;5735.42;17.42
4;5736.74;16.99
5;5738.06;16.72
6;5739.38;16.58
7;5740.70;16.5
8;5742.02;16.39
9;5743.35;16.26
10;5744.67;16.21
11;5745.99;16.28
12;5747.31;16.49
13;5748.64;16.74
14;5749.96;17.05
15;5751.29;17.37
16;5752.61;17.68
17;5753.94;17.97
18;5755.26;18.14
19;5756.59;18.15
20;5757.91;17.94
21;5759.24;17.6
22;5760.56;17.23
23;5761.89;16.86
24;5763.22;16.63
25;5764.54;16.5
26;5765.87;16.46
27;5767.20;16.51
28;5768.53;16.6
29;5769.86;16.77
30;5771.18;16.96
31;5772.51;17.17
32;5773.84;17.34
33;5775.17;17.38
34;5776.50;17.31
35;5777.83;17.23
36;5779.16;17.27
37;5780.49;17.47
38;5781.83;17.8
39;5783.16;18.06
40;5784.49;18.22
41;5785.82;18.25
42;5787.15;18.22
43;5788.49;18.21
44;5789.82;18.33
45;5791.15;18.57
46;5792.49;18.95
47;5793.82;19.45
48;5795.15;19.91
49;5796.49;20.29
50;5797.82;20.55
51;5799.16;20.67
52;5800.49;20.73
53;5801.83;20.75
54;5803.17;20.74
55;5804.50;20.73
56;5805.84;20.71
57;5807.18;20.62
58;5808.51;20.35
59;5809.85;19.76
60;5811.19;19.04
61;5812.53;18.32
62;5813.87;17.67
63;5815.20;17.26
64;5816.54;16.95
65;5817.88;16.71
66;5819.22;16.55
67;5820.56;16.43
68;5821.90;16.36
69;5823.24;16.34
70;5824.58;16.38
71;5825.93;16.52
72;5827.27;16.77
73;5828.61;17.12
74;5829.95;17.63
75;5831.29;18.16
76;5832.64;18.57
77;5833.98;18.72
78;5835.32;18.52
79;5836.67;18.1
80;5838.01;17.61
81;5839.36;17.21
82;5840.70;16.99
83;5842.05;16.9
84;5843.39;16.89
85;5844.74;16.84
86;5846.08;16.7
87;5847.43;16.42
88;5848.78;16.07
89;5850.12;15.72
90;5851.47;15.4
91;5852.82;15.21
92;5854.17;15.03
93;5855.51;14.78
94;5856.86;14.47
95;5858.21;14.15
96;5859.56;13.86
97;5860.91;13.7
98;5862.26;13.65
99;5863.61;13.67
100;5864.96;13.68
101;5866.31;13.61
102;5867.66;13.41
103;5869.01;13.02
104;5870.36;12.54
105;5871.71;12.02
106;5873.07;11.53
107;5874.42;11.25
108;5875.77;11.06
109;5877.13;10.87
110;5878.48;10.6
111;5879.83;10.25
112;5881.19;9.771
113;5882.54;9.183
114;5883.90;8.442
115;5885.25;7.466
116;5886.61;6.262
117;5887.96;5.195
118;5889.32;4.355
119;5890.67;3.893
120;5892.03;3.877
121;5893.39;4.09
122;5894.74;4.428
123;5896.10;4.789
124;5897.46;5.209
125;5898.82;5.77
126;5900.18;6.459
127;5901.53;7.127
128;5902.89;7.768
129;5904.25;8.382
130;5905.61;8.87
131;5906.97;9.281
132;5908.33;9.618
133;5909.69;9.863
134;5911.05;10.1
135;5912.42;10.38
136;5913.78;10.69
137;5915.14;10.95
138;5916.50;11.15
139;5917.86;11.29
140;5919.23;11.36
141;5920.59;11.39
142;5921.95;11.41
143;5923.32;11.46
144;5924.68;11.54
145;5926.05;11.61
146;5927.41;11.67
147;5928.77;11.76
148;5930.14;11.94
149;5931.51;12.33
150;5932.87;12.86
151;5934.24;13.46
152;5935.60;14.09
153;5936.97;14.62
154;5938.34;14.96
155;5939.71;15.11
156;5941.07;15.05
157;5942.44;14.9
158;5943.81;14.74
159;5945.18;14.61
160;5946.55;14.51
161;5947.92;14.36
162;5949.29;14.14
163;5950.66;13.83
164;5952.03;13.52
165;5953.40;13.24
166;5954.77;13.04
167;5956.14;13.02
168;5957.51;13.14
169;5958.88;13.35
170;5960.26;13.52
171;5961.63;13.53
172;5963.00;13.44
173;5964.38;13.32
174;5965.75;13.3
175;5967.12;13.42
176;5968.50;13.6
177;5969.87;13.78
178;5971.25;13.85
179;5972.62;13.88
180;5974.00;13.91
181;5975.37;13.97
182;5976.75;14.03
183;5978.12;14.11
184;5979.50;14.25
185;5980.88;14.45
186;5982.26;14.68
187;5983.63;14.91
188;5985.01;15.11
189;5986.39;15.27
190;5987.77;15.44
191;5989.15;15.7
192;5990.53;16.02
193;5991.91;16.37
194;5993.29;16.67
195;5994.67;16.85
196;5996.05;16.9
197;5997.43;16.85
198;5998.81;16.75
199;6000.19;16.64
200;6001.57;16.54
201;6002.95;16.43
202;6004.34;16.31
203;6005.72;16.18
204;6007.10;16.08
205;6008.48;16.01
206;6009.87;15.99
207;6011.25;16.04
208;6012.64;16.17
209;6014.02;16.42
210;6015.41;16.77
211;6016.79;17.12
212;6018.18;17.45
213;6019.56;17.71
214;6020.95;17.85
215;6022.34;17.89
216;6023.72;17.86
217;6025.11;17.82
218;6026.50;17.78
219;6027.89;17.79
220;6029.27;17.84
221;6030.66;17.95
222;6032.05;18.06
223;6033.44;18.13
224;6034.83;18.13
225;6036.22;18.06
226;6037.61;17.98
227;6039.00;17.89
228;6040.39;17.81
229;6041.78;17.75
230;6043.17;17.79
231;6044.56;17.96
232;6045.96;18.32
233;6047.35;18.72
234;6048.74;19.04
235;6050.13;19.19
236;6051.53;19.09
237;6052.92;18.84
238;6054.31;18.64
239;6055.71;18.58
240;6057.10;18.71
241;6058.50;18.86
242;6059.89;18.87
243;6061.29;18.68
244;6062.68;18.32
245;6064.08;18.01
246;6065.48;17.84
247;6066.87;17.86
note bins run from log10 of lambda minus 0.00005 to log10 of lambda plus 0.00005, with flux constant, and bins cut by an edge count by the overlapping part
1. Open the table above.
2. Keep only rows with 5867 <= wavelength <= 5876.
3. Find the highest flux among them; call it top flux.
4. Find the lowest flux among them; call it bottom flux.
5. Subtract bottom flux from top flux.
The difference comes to 2.35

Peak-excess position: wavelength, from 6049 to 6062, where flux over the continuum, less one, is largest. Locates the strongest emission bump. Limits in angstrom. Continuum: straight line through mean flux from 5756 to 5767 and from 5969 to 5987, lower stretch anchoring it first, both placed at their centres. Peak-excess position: 6050.13 angstrom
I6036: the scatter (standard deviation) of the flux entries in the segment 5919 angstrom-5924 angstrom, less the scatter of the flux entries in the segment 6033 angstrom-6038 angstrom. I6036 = -0.03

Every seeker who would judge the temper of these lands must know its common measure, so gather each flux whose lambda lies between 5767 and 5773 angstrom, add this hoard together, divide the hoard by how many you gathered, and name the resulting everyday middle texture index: 16.8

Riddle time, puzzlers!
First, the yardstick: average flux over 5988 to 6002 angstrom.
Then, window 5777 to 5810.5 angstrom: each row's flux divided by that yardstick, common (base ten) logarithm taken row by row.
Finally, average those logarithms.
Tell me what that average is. 0.07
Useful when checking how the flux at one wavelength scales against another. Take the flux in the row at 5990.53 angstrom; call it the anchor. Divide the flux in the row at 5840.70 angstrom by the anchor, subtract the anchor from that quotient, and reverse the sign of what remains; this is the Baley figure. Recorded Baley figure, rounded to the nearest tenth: 15.0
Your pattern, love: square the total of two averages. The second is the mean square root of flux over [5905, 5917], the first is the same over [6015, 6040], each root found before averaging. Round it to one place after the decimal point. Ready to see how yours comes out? 54.7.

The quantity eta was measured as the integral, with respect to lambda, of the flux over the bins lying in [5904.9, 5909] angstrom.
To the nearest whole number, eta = 38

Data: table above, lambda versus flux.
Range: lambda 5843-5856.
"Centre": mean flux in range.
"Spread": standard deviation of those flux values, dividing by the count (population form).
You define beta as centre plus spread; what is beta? 17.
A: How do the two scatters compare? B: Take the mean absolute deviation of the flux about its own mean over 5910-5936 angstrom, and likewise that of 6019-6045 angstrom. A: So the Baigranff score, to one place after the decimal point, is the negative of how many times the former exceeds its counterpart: -6.6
